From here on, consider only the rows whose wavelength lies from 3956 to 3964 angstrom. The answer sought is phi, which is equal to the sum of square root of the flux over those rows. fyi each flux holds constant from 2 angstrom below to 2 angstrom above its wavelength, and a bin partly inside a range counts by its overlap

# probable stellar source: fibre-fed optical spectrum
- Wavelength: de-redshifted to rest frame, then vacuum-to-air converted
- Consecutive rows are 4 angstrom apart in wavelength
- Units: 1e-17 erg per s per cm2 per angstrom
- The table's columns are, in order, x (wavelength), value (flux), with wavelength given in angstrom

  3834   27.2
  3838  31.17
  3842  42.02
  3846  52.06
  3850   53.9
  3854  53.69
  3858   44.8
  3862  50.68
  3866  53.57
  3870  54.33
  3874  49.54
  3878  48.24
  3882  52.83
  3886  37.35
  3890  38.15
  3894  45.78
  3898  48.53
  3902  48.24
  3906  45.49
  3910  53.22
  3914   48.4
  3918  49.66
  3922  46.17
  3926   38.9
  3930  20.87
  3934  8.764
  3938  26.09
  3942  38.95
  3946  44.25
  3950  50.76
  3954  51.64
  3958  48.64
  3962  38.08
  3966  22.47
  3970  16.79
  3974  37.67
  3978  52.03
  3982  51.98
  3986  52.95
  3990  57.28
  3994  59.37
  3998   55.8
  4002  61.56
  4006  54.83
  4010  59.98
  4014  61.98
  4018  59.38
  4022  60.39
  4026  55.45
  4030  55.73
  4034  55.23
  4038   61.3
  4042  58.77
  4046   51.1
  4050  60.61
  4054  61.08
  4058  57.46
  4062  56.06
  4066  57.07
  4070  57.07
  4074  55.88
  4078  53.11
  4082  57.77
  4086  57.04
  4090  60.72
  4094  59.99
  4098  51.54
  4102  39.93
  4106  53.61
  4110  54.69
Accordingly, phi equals 13.1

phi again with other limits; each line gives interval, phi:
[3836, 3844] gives 12.1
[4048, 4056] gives 15.6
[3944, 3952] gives 13.8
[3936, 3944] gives 11.3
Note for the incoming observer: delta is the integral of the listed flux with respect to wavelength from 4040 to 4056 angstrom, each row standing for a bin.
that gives 926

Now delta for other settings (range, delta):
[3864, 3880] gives 823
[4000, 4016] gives 953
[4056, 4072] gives 911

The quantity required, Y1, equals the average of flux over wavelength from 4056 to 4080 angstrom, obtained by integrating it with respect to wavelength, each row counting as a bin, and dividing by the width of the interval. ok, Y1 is 56.1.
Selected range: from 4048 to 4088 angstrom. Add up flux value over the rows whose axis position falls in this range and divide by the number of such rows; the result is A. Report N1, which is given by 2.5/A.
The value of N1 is 0.0436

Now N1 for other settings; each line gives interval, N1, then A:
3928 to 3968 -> 0.0713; 35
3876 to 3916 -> 0.0536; 47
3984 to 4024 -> 0.0428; 58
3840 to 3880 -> 0.0497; 50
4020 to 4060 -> 0.0433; 58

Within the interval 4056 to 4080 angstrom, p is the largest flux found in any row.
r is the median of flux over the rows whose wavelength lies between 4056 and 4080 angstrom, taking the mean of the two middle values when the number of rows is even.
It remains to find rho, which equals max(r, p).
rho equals 57.5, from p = 57.46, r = 57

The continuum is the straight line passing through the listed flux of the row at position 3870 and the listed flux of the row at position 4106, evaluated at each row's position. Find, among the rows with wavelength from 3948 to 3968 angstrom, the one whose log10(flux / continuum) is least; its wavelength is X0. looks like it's 3966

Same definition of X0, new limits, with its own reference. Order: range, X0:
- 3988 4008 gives 4006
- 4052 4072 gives 4062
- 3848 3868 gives 3858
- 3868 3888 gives 3886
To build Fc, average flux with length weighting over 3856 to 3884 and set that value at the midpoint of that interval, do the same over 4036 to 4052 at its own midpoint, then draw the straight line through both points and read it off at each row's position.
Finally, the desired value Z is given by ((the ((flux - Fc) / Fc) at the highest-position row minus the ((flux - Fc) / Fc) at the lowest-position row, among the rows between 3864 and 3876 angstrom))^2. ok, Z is 0.007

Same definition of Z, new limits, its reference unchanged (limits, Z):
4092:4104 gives 0.114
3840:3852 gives 0.054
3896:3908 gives 0.004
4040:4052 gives 0.001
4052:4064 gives 0.008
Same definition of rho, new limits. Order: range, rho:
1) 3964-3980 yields 52.0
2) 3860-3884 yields 54.3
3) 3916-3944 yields 49.7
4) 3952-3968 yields 51.6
